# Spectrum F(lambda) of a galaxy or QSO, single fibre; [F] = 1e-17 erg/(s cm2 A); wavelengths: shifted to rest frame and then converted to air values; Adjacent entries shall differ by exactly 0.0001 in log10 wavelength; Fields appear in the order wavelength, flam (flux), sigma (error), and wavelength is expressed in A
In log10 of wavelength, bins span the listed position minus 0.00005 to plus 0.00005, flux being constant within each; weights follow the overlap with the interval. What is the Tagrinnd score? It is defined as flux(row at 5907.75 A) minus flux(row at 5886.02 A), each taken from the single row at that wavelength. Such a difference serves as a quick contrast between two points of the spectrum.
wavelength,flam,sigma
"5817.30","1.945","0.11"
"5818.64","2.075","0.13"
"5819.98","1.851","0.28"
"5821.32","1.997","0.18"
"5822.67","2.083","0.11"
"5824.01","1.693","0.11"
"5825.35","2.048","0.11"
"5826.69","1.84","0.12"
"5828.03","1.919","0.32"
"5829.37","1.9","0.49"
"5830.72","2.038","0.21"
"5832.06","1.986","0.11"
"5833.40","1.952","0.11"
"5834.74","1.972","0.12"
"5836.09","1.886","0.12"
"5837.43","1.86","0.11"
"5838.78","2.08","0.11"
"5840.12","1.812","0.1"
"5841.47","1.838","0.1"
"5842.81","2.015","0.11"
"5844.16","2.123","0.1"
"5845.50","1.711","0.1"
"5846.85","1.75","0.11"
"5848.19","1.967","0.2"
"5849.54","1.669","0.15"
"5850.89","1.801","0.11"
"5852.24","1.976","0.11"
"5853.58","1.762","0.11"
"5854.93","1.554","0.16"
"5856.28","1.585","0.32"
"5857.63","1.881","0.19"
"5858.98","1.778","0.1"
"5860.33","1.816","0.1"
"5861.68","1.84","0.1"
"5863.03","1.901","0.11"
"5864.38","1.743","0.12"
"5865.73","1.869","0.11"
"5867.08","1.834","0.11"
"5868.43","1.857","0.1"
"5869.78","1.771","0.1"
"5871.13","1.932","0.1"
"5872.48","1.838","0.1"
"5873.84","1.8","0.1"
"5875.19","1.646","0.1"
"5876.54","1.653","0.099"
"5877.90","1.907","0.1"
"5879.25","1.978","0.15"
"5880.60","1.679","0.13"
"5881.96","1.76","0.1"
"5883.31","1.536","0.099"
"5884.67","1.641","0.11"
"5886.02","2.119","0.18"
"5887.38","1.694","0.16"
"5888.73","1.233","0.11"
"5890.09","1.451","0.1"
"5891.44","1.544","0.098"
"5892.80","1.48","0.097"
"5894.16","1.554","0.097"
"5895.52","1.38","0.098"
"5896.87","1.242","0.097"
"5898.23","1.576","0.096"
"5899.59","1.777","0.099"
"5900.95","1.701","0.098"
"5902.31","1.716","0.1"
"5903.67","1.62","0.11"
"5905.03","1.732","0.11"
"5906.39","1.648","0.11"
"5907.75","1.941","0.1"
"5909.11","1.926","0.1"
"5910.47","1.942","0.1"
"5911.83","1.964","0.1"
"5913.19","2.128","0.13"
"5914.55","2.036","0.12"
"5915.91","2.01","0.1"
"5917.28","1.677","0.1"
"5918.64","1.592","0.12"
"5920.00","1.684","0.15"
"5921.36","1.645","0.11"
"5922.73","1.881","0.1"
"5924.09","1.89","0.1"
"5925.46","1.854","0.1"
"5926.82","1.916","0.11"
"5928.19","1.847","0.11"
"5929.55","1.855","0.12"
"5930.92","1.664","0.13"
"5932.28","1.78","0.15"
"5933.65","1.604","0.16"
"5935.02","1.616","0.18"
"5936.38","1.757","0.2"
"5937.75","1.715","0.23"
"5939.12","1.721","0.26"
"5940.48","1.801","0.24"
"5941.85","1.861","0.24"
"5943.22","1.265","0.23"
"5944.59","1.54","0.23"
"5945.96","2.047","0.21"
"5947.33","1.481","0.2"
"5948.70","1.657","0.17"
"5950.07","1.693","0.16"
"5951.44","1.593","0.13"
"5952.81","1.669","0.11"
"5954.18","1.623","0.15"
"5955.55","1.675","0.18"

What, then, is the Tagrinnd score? -0.18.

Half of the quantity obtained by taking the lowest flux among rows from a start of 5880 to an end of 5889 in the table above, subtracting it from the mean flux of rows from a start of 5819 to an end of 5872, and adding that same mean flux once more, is 1.25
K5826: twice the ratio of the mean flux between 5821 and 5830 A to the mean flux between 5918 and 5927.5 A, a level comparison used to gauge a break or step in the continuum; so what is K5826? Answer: 2.16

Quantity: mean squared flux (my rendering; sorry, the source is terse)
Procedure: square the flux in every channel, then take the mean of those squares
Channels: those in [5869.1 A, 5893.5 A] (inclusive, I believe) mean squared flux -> 2.94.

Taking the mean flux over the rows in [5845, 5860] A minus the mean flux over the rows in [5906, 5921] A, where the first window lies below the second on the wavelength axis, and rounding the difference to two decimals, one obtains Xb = -0.10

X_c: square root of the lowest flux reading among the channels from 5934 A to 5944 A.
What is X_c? 1.12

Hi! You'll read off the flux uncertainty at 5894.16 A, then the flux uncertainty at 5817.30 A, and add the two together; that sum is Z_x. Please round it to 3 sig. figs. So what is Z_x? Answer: 0.207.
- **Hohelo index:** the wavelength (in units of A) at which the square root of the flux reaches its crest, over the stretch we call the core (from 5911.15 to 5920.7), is 5913.19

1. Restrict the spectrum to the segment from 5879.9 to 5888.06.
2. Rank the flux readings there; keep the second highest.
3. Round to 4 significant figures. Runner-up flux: 1.760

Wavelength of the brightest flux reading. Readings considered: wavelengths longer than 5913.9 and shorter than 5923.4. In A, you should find 5914.55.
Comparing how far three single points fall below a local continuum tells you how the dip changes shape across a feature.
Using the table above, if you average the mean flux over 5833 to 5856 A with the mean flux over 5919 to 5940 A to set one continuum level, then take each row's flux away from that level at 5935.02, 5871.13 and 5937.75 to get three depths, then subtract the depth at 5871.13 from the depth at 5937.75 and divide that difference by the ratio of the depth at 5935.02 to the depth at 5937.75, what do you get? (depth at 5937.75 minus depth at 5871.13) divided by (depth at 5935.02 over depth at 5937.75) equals 0.1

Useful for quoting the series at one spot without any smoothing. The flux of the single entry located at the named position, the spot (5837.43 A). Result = 1.86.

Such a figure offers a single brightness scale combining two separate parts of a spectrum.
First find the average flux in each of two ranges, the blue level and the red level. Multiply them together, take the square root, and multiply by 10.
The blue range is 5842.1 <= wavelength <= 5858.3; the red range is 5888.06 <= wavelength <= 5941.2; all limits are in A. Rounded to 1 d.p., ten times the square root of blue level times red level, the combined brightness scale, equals 17.7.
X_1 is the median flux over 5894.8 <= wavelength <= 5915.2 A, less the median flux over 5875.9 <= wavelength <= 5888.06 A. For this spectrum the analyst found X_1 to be 0.04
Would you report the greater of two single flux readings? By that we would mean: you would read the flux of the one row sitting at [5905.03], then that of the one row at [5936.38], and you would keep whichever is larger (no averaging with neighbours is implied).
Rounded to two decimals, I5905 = 1.76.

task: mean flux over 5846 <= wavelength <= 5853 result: 1.83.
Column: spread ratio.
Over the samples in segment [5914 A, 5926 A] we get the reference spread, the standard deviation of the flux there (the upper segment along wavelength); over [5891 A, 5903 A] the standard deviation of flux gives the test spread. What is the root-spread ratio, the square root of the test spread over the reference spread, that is 1.0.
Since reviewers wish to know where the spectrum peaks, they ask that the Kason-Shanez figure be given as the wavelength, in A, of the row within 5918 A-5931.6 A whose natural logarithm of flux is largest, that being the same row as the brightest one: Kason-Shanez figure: 5926.82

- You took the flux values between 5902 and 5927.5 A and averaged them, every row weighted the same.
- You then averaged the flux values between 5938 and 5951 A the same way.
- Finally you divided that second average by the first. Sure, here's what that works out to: 0.91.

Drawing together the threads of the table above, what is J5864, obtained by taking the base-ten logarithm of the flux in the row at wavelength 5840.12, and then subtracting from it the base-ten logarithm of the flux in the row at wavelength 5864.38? 0.02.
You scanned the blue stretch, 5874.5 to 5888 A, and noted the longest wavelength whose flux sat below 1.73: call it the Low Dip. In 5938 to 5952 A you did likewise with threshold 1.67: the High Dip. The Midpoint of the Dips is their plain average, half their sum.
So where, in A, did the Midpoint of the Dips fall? 5919.4 A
